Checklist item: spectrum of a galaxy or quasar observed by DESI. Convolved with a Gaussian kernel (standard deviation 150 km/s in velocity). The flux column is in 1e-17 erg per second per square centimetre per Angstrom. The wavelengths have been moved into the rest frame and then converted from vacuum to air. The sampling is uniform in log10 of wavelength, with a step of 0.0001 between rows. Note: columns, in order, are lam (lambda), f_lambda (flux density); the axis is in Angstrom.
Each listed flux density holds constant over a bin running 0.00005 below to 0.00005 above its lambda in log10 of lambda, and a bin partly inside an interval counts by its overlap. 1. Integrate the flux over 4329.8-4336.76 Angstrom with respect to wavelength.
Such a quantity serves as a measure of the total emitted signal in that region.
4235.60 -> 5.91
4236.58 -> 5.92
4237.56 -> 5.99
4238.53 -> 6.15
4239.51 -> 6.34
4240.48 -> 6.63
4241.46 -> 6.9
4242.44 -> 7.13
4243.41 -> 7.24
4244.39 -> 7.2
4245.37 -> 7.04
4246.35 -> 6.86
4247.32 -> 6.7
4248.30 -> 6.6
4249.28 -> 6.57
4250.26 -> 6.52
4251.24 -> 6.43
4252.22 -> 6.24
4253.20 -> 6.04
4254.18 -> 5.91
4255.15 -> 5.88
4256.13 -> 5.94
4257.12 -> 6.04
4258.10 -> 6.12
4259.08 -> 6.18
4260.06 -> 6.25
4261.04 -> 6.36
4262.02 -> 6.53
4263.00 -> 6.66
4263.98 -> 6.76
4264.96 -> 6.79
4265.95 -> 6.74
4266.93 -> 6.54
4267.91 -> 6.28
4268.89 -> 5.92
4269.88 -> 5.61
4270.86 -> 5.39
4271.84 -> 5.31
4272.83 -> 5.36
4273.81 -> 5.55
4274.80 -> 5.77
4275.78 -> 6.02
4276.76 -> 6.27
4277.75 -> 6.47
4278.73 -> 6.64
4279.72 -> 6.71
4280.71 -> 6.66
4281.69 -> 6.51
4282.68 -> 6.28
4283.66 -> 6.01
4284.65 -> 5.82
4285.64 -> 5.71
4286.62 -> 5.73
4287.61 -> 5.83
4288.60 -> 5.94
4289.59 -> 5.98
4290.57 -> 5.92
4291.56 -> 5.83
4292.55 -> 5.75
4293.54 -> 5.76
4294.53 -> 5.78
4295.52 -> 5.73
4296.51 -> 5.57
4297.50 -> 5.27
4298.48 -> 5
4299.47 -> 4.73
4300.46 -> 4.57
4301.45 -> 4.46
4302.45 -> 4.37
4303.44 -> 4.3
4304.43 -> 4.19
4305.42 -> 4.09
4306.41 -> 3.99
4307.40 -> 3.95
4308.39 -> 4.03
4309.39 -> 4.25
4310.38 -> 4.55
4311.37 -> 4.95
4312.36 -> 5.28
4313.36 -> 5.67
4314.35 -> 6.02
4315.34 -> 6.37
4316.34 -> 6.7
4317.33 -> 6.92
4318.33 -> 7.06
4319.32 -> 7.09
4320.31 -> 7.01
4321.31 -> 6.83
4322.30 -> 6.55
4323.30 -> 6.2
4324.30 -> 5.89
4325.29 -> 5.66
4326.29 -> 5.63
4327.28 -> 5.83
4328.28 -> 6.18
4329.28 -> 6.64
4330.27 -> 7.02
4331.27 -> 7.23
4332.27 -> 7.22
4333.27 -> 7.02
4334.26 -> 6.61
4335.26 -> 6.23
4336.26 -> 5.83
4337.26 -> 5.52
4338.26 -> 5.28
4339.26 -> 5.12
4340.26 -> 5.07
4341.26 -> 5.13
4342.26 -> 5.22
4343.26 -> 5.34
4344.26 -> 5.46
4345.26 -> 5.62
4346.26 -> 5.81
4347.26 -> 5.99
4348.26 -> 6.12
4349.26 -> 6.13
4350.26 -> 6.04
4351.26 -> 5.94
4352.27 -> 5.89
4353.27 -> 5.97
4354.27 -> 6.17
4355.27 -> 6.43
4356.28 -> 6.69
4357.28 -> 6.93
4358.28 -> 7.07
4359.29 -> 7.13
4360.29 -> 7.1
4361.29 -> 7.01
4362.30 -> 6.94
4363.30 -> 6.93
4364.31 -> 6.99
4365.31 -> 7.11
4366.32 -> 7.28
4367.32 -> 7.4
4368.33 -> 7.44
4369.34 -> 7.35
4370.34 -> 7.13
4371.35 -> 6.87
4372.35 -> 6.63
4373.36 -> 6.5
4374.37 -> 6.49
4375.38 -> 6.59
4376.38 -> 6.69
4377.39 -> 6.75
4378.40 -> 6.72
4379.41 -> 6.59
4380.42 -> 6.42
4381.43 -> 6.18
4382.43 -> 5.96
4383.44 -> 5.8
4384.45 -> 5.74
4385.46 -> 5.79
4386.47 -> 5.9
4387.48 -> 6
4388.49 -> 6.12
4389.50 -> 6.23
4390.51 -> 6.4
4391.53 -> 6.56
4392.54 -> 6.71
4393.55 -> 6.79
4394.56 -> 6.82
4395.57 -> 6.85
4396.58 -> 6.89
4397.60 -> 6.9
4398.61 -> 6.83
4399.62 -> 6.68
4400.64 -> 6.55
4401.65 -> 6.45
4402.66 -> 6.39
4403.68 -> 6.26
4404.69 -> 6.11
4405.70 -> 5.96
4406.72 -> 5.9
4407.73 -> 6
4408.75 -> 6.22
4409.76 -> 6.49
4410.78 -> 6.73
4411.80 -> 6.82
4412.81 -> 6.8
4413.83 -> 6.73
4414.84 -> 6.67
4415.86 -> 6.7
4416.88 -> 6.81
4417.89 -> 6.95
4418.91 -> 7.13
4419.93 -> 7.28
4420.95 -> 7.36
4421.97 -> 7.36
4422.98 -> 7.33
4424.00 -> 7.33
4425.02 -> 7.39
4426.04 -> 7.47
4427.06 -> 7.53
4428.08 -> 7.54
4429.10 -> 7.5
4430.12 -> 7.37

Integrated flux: 47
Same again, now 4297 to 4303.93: 32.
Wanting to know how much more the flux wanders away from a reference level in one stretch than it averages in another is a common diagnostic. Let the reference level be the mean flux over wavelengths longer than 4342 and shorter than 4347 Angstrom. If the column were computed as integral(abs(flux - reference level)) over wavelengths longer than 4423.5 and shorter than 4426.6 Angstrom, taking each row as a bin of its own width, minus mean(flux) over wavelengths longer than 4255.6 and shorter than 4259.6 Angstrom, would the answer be 0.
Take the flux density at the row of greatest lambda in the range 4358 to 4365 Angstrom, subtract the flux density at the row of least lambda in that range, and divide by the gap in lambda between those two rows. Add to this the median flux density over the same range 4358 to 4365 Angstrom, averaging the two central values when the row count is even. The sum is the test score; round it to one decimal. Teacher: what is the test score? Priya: 7.0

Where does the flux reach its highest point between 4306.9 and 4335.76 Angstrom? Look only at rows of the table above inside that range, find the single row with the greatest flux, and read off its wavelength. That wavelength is 4331.27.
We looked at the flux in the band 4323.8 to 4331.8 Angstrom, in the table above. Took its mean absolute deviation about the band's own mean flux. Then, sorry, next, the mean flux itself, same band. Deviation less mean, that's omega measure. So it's -5.7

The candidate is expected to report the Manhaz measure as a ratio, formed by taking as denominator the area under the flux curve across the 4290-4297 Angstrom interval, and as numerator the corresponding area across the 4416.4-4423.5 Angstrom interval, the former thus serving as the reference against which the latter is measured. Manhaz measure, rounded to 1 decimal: 1.3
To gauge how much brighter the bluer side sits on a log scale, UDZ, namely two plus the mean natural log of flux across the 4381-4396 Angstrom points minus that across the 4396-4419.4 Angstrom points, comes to 1.95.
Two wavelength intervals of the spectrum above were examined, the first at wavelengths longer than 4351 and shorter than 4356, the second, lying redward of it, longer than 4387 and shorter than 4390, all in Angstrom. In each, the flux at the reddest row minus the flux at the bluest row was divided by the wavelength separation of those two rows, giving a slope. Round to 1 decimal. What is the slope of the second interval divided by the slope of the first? 0.9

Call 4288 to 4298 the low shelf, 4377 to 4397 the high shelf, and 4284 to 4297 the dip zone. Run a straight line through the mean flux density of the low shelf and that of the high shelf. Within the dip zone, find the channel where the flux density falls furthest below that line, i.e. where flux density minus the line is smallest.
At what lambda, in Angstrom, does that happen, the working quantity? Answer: 4296.51 Angstrom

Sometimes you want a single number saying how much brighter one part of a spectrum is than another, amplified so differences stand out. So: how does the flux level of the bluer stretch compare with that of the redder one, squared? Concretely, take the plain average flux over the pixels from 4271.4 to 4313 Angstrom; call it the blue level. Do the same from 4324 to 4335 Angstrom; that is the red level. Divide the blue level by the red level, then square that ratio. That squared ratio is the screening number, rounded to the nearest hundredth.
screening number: 0.70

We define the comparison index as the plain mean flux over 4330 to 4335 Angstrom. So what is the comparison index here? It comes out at 7.0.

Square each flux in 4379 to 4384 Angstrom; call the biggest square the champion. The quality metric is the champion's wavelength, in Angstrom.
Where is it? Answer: 4379.41 Angstrom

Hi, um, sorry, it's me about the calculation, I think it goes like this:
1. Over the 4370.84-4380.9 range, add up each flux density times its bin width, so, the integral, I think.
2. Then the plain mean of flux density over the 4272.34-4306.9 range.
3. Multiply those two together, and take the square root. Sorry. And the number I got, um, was 19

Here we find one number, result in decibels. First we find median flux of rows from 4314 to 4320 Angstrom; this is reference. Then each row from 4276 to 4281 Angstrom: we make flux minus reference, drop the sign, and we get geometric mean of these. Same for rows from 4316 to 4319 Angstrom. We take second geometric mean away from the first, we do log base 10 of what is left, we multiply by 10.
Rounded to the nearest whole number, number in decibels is -11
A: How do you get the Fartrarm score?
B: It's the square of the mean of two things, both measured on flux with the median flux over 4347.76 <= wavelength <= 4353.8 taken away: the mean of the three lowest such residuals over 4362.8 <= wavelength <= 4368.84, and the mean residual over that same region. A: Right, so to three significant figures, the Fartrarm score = 1.20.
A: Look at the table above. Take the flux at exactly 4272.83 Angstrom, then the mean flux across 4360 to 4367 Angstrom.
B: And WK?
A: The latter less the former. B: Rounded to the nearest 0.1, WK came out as 1.7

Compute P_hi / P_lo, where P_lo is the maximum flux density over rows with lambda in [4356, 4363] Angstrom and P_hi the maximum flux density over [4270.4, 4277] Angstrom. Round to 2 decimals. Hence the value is 0.88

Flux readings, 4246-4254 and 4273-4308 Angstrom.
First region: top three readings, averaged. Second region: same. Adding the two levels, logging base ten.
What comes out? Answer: 1.13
